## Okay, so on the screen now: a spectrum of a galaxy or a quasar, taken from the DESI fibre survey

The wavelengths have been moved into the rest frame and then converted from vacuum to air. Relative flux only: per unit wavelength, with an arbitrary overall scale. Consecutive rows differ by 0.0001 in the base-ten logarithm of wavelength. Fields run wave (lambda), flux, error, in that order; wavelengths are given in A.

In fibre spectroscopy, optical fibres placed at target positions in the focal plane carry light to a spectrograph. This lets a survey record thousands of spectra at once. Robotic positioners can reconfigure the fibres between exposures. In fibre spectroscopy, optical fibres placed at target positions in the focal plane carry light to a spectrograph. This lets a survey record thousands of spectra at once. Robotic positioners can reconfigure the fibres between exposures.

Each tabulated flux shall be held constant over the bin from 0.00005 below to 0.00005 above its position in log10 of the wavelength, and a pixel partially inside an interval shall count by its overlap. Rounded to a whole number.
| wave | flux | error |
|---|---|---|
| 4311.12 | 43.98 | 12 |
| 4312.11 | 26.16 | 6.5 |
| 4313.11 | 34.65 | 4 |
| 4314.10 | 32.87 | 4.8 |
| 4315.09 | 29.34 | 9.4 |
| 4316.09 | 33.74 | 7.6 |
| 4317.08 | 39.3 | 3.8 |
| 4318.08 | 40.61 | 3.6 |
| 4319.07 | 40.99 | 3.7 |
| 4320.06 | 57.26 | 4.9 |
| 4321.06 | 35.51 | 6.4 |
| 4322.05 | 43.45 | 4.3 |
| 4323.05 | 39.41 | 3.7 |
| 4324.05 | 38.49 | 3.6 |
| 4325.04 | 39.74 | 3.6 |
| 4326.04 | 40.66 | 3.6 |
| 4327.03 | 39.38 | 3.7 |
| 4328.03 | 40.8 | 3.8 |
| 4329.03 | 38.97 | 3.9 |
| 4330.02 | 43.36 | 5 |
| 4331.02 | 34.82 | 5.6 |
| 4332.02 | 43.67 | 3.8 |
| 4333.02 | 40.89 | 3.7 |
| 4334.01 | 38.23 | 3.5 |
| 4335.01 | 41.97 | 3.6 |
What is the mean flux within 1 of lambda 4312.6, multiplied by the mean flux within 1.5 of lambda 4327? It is 1225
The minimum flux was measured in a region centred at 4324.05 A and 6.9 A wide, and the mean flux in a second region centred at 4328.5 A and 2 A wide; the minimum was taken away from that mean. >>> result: 4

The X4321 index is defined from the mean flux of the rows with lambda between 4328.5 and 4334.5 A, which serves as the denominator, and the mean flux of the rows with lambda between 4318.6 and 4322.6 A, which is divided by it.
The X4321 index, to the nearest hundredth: 1.11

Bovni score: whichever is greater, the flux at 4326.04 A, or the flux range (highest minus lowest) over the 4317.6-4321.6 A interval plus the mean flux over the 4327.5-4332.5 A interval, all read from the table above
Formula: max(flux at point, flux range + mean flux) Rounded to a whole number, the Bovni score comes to 62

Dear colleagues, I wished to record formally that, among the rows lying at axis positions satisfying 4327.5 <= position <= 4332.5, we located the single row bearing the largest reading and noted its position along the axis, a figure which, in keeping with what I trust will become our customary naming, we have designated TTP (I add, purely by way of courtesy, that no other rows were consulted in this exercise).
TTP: 4332.02 A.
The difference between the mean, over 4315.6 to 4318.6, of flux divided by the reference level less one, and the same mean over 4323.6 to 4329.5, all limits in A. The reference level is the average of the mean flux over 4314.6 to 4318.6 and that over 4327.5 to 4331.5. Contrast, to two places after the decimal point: -0.05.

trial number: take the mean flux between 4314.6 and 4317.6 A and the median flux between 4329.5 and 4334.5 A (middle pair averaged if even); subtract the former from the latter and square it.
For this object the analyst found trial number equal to 46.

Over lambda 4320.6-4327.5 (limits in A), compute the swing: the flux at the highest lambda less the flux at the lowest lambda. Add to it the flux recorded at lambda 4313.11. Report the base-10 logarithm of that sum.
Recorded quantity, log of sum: 1.59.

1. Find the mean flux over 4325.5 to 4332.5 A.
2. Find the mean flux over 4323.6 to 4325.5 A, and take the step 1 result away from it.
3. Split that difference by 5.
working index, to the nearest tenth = -0.2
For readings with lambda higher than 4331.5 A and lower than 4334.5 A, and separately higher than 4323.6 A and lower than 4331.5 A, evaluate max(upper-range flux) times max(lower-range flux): 1894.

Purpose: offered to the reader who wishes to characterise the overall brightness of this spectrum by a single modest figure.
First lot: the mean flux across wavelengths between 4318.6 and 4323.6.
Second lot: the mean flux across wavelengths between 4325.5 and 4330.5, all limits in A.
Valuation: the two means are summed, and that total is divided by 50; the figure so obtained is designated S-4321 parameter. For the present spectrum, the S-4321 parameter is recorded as 1.68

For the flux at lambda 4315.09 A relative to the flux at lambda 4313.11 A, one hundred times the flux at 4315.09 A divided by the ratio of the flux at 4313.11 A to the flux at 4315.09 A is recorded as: 2484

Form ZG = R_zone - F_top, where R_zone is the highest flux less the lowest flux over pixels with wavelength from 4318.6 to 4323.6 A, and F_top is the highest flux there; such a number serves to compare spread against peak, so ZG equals -36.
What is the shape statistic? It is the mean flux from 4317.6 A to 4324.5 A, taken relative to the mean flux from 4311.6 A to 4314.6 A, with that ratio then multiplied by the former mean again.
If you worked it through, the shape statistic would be 57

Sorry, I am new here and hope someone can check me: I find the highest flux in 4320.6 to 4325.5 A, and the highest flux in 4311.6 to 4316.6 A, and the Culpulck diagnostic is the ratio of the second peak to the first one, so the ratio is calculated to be 0.80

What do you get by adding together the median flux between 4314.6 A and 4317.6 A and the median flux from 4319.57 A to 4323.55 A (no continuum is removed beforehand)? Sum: 75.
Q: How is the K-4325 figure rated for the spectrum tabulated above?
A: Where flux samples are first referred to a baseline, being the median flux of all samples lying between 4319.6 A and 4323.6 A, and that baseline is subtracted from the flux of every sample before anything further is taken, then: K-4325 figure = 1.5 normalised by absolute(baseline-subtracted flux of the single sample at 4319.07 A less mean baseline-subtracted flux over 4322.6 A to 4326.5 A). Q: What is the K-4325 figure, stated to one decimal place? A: 1.1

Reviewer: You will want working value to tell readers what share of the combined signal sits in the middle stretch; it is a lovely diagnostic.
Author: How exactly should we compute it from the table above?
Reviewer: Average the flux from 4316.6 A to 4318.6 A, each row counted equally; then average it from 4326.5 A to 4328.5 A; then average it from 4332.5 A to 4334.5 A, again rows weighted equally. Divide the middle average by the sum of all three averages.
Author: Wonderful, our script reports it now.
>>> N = 0.335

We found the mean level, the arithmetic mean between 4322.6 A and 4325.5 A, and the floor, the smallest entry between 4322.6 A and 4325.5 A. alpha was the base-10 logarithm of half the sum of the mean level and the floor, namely 1.59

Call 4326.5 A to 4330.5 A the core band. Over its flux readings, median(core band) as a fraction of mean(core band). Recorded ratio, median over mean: 0.99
